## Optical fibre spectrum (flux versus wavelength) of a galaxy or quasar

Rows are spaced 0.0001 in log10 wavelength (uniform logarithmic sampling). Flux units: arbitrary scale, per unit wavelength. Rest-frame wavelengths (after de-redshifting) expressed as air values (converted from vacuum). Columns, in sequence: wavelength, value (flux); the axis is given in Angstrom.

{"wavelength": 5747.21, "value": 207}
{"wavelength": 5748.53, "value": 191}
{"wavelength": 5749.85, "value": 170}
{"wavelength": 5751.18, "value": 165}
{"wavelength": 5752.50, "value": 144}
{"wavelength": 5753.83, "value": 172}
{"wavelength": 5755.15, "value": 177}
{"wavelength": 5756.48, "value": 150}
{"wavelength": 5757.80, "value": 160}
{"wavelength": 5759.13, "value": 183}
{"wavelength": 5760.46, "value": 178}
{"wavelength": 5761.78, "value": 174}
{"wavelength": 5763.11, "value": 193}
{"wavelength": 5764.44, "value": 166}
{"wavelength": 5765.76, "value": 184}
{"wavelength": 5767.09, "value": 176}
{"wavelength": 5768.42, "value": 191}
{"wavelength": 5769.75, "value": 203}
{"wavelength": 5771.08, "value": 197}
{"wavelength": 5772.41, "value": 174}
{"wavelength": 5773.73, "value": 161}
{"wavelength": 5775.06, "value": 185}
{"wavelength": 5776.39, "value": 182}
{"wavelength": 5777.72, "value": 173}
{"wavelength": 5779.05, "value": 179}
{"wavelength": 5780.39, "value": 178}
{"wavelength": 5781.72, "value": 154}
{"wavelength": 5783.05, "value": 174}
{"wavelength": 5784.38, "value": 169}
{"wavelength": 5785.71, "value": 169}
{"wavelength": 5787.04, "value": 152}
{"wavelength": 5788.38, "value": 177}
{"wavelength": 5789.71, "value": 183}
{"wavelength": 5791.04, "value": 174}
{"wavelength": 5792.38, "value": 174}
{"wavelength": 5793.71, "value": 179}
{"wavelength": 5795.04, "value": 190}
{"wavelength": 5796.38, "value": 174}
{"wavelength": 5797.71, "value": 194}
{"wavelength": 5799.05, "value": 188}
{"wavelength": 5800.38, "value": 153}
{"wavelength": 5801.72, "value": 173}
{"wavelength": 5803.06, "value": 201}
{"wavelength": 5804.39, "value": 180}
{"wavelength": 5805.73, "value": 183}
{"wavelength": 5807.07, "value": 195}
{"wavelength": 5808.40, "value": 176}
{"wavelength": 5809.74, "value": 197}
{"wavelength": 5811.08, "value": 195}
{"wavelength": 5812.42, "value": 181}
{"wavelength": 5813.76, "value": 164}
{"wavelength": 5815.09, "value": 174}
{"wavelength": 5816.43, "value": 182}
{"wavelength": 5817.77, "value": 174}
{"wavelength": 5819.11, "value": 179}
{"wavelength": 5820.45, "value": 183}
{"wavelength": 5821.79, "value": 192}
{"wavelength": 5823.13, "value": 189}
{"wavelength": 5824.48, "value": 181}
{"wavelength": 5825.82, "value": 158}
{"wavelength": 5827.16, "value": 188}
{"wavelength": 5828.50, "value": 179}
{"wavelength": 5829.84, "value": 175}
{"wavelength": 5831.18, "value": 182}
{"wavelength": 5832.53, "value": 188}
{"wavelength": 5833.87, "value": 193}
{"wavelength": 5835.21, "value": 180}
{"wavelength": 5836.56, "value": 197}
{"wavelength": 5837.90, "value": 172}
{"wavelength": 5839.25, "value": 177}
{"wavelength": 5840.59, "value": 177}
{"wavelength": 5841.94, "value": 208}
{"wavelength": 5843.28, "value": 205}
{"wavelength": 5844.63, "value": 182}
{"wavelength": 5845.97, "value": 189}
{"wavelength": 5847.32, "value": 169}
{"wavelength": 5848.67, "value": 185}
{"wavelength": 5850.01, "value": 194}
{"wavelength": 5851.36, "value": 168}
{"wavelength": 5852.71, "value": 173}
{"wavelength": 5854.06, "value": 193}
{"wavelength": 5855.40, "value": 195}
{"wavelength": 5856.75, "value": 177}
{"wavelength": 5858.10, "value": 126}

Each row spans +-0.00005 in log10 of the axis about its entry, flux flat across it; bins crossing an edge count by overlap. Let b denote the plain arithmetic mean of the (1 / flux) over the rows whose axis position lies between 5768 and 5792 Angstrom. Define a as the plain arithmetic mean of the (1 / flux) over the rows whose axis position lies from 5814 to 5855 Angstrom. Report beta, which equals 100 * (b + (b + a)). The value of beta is 1.69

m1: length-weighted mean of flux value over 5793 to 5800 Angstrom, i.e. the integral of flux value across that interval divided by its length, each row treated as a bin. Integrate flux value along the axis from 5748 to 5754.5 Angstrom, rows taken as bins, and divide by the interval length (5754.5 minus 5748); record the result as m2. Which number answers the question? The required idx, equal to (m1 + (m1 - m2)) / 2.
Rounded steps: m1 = 184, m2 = 168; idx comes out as 100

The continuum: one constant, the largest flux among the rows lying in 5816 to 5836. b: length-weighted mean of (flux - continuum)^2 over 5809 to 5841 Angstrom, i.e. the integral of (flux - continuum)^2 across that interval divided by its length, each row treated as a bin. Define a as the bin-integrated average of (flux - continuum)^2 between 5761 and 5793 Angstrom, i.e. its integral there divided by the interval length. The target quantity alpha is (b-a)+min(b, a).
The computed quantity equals 40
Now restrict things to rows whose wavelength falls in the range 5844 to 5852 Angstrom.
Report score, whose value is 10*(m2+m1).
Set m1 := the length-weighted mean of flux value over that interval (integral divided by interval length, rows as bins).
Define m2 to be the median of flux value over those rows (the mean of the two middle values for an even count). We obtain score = 3648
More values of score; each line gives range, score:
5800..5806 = 3587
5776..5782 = 3518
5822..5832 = 3605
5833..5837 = 3825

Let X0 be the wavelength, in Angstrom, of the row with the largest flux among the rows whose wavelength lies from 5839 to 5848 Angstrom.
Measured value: 5841.94 Angstrom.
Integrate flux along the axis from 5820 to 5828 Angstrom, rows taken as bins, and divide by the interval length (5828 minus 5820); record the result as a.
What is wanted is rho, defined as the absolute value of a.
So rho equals 182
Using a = 182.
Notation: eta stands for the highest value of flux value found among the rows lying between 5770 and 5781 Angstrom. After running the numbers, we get 197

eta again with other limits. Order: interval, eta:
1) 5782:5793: 183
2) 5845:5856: 195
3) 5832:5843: 208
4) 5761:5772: 203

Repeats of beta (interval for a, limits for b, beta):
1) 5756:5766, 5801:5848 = 1.67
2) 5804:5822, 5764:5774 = 1.66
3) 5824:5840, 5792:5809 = 1.66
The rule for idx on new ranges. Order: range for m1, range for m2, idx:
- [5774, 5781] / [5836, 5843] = 85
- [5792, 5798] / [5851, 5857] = 91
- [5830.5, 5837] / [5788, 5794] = 99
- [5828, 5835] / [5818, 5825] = 91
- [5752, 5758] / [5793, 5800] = 69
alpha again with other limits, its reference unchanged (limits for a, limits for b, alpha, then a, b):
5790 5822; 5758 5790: 404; 255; 404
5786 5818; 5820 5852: 96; 328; 212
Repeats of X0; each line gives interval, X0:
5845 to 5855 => 5850.01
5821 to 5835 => 5833.87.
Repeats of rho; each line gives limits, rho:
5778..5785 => 171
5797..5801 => 179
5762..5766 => 180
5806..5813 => 189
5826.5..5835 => 184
